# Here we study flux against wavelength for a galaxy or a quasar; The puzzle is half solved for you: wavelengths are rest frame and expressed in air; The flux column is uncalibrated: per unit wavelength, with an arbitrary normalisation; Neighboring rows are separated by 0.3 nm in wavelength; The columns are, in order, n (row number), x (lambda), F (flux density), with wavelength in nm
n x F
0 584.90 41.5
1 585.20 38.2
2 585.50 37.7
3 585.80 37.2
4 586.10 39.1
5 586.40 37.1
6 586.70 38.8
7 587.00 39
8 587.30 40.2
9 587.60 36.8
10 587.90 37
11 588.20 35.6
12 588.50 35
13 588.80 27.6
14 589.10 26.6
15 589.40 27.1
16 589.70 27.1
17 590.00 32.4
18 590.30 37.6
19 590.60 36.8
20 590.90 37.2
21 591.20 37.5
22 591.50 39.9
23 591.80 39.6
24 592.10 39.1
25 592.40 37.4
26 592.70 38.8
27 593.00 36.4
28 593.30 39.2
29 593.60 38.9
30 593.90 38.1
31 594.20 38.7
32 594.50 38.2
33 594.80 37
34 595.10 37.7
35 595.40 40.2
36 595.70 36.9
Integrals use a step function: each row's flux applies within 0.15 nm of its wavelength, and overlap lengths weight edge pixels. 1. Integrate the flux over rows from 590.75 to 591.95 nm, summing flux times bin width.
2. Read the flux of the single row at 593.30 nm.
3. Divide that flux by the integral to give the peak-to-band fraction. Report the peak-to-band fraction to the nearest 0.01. 0.85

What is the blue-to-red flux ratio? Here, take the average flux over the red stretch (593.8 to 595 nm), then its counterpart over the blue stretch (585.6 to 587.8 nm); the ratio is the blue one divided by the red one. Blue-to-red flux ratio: 1.01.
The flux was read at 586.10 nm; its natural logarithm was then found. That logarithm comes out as 3.67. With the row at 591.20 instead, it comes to 3.62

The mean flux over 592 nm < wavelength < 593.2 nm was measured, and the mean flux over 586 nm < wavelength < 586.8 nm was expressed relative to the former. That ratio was 1.01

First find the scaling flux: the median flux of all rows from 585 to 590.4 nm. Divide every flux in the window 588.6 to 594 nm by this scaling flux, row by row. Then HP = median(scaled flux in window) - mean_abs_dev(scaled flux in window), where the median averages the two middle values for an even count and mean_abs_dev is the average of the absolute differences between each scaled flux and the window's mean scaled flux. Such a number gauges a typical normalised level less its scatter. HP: 0.90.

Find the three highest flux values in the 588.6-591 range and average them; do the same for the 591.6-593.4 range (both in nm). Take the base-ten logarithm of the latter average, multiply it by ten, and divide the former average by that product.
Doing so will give 2.33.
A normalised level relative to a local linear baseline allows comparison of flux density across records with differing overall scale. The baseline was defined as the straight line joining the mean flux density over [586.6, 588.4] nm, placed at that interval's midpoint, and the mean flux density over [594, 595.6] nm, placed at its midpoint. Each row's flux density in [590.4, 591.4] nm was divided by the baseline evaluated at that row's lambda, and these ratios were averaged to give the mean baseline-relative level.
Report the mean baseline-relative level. 0.98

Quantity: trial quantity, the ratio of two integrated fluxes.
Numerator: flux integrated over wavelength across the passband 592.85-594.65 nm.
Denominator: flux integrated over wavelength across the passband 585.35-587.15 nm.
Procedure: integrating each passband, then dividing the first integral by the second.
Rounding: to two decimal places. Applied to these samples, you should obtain 1.00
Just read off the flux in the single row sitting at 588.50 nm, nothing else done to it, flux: 35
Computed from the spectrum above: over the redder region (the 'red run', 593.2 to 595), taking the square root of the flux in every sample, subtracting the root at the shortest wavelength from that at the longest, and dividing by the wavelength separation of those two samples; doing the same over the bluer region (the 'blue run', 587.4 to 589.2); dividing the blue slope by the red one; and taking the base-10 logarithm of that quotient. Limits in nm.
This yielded 0.71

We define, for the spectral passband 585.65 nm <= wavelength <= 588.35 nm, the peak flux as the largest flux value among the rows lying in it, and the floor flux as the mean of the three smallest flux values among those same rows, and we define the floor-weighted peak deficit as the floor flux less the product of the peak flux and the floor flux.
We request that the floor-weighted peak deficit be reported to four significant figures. -1429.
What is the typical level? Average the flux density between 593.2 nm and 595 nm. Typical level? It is 38.3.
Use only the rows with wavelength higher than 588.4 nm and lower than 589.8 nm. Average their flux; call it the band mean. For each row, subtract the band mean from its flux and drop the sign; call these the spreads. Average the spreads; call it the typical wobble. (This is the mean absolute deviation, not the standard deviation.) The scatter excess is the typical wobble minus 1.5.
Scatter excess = 1.0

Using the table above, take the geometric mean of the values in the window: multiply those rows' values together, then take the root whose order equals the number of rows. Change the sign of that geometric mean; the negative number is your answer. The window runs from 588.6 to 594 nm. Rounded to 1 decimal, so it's -35.1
